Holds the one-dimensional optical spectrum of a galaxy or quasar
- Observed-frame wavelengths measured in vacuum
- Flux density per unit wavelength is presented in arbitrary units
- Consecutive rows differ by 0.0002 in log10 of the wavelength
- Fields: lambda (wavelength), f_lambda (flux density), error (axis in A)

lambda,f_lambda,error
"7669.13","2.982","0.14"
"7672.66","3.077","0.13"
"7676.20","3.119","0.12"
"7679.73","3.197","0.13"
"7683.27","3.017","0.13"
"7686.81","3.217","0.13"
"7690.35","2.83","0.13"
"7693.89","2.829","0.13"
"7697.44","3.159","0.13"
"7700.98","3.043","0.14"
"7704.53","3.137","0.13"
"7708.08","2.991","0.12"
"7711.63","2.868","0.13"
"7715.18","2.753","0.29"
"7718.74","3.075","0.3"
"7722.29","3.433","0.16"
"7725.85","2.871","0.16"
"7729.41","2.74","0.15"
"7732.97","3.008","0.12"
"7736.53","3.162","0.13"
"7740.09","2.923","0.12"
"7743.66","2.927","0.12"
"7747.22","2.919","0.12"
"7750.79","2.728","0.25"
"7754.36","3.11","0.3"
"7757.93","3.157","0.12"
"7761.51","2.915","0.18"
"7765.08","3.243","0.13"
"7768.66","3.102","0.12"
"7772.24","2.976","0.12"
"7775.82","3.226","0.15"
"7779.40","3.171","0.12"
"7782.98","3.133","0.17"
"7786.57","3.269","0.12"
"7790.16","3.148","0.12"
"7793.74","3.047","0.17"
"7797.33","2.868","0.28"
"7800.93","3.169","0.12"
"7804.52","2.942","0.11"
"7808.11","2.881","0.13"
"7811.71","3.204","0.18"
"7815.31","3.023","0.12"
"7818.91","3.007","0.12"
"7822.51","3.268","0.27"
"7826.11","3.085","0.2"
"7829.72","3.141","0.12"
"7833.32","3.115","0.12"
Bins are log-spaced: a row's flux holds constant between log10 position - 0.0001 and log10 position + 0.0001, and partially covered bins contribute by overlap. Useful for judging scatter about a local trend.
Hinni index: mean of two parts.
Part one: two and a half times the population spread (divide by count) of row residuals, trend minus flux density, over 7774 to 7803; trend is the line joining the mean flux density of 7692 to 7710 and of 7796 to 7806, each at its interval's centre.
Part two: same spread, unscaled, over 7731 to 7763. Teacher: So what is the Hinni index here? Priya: 0.21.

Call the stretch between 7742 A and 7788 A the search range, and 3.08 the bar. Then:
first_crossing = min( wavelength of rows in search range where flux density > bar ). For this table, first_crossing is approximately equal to 7754.36 A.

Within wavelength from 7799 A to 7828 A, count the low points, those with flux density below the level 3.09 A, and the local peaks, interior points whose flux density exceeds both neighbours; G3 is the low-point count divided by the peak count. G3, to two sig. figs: 2.5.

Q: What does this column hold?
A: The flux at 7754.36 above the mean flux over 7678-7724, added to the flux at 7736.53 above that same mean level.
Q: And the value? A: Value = 0.19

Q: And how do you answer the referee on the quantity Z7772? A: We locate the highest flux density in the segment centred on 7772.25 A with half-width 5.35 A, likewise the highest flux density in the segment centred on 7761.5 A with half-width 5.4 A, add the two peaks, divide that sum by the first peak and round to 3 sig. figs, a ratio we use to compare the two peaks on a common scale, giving 2.01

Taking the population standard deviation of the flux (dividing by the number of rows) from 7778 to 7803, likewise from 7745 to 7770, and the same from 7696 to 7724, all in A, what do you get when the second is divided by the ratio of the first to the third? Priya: 0.27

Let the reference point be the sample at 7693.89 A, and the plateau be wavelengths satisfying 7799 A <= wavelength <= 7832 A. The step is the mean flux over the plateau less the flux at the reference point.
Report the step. 0.25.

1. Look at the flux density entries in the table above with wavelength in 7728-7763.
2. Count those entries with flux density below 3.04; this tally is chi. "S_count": 7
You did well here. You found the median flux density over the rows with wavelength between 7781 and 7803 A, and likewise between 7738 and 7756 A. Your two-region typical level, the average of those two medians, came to 3.03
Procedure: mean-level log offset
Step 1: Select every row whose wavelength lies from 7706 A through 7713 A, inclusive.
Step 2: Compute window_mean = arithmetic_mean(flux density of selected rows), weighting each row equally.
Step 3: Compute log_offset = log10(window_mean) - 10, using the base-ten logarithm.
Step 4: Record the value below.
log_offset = -9.53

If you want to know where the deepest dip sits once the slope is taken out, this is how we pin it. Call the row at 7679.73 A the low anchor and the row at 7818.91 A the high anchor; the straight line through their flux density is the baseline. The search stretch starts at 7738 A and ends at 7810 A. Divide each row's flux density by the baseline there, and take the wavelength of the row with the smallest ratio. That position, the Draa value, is 7750.79 A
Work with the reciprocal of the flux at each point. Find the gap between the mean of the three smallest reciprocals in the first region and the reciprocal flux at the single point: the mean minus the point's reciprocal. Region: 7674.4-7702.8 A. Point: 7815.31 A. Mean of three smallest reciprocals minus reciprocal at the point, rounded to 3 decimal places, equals -0.017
